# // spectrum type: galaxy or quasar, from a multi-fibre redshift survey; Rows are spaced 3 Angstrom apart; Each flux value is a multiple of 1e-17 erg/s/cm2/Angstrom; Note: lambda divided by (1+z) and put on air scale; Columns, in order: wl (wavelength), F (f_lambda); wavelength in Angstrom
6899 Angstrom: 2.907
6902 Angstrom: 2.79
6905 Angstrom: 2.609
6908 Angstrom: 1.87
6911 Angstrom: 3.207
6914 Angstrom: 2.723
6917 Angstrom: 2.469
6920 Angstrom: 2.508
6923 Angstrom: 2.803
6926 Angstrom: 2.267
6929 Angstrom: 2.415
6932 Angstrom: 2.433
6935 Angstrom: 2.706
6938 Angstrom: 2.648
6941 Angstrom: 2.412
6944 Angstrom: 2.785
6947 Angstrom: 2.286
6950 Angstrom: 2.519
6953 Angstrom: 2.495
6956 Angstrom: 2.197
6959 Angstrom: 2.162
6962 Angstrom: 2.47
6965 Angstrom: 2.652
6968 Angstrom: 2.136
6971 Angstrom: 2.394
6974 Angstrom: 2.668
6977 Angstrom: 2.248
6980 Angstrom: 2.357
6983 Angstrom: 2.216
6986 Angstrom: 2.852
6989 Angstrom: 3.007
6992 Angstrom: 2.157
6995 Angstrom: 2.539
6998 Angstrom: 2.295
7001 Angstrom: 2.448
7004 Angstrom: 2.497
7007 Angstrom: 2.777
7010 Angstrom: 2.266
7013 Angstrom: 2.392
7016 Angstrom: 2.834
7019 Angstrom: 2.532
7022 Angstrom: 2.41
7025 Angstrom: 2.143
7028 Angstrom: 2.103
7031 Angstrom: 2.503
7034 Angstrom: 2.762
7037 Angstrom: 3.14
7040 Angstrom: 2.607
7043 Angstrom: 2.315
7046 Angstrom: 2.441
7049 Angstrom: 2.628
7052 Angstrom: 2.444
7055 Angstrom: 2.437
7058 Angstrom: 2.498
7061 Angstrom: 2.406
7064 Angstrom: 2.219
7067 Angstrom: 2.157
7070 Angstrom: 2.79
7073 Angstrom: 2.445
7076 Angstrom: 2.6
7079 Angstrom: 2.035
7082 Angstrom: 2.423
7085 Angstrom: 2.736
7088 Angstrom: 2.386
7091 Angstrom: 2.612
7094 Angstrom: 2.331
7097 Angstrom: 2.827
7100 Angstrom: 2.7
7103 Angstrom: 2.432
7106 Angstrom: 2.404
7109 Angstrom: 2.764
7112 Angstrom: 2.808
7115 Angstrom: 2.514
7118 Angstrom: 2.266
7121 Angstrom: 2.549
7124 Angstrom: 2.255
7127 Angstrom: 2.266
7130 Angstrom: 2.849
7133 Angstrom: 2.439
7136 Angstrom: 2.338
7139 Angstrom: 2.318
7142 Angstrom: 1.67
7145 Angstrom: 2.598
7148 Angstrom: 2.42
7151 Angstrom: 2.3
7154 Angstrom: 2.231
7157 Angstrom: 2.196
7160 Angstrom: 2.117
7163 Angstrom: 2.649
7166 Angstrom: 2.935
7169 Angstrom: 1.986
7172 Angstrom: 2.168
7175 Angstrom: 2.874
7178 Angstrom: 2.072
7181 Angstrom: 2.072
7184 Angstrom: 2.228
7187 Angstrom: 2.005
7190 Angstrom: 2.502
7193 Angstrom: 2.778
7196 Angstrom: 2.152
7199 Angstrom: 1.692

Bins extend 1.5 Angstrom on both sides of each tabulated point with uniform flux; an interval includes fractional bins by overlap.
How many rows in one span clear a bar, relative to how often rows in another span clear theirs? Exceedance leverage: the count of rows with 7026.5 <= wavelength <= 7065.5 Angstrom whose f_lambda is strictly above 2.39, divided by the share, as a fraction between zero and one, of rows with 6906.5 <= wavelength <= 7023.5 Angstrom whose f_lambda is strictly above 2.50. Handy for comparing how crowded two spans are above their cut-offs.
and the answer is 24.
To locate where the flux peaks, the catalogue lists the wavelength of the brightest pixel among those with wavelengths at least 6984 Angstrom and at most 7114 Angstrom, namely 7037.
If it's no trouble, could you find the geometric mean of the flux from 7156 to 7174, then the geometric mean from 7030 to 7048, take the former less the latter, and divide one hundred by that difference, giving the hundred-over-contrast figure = -338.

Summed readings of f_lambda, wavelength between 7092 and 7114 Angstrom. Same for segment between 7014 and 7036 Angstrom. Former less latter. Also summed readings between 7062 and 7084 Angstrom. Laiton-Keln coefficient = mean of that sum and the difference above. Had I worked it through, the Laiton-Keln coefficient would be 8.8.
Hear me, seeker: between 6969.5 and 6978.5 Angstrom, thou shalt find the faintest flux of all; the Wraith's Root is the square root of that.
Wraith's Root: 1.50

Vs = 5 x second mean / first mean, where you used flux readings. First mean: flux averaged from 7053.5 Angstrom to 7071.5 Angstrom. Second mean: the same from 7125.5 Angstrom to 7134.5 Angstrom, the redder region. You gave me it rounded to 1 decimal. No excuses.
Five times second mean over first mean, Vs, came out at 5.2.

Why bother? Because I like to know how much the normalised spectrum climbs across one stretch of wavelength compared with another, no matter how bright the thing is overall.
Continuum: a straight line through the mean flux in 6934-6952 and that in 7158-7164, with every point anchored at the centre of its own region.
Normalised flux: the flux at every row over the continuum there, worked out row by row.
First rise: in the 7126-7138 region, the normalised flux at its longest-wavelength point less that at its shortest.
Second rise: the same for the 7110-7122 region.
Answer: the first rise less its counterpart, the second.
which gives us 0.14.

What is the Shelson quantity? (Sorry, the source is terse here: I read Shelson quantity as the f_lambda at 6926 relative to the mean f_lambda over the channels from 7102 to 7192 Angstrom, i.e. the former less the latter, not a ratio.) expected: -0.11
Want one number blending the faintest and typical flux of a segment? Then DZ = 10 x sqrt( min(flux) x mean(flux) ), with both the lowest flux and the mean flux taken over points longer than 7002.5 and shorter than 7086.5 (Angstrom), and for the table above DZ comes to 22.48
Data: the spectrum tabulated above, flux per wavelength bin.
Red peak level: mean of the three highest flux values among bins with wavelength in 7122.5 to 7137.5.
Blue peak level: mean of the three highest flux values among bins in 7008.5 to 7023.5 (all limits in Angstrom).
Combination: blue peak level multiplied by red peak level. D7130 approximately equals 6.6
